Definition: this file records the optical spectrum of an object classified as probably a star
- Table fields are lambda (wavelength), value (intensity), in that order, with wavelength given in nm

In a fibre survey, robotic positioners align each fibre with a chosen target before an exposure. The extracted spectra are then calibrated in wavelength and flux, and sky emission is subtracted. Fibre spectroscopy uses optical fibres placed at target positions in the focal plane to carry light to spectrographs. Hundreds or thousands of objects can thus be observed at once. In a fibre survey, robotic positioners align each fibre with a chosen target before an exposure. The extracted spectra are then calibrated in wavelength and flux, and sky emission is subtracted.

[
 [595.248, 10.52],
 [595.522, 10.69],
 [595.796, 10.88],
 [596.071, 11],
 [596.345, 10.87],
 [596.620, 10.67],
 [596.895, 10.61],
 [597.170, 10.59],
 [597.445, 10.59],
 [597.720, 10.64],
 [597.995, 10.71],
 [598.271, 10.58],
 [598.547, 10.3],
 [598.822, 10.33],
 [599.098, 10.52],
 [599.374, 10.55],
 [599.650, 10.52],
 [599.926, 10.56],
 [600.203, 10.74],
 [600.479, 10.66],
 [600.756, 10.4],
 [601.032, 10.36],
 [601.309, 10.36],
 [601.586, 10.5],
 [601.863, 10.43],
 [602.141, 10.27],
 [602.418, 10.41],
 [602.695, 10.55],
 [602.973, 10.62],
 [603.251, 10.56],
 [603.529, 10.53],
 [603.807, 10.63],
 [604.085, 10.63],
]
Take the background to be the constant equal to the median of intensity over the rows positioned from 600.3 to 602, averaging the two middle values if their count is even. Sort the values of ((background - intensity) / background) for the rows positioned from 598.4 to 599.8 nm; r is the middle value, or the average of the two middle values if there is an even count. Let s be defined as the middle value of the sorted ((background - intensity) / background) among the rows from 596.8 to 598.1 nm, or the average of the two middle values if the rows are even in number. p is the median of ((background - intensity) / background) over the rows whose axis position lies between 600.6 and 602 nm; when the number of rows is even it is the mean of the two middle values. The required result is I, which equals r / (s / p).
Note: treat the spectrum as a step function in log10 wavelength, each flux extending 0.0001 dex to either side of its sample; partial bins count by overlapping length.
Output 0.0008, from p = 0.001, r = -0.010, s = -0.0187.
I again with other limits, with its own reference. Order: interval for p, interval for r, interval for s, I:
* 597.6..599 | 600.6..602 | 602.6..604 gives 0.0016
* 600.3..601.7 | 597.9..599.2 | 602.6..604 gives 0.0010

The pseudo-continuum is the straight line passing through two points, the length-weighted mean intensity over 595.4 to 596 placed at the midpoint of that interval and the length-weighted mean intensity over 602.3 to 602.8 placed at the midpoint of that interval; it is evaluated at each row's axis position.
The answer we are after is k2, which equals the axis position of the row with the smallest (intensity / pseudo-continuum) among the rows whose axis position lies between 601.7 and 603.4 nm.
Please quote 602.141 nm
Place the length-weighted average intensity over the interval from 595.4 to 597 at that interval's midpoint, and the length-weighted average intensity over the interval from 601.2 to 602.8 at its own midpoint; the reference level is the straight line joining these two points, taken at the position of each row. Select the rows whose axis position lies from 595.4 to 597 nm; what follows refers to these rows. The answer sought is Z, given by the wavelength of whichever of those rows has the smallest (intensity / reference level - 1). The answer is 595.522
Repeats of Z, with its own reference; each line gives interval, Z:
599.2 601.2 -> 601.032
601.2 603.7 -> 602.141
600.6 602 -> 601.032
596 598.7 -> 598.547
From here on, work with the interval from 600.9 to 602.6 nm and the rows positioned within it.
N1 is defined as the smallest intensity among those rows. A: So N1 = 10.27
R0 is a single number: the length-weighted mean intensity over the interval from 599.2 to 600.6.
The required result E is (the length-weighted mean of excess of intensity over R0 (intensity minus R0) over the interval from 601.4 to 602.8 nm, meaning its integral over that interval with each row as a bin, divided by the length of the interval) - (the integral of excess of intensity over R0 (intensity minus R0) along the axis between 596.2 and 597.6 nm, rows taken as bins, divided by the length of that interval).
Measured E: -0.24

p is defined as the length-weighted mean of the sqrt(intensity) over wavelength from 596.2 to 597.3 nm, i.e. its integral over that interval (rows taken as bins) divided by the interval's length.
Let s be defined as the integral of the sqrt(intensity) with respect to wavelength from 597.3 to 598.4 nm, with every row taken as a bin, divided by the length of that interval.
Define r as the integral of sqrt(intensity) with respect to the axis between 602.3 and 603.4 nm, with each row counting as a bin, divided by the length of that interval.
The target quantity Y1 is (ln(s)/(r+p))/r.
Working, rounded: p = 3.27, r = 3.25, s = 3.26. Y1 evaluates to 0.0559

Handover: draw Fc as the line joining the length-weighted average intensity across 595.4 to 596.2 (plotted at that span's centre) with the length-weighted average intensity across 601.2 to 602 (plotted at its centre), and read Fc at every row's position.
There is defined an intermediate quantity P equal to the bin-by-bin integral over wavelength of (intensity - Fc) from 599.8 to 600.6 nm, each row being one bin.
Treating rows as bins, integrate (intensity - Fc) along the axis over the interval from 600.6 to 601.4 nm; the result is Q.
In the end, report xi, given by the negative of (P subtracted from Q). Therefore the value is 0.17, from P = 0.10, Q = -0.08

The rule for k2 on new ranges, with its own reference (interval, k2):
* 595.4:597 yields 596.895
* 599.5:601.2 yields 601.032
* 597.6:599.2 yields 598.547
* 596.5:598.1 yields 597.170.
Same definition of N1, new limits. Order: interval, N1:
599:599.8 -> 10.52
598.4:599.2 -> 10.3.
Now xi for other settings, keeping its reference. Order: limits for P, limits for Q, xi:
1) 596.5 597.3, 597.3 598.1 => -0.06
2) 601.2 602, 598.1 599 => 0.21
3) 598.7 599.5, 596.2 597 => -0.06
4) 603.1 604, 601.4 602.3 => 0.27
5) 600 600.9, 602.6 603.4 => -0.13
